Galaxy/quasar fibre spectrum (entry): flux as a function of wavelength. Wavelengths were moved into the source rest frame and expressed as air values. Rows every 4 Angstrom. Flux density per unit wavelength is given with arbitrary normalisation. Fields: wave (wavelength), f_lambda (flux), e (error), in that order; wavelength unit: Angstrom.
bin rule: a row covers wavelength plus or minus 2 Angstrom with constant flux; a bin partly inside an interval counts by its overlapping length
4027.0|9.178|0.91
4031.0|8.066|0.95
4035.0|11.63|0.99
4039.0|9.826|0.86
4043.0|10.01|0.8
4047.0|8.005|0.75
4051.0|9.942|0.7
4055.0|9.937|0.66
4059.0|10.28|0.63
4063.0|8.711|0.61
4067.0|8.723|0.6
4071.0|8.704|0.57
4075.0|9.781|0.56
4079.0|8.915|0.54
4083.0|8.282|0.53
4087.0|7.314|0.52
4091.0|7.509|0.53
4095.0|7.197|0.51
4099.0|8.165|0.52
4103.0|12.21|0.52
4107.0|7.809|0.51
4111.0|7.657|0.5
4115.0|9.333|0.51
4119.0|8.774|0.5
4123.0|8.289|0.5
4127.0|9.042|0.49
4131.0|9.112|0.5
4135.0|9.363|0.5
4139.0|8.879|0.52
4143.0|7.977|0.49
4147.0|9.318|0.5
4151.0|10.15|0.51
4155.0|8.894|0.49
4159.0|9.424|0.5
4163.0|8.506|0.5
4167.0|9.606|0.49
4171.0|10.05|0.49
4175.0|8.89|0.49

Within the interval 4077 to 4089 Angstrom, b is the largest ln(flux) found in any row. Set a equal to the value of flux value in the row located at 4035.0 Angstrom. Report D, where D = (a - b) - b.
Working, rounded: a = 11.63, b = 2.188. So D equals 7.3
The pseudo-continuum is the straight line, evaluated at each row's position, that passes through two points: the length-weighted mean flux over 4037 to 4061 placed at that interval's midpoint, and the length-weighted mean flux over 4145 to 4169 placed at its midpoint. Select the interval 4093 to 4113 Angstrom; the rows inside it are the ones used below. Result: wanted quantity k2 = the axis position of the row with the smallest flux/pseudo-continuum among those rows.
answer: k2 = 4095.0 Angstrom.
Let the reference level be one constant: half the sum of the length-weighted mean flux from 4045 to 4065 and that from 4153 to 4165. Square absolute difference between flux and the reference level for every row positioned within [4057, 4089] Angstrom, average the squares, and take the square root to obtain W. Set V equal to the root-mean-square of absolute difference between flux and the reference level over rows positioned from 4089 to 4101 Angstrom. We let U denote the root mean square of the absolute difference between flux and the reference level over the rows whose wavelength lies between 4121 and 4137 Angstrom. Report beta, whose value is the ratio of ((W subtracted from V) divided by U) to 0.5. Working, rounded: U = 0.5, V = 1.6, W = 0.90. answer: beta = 3.0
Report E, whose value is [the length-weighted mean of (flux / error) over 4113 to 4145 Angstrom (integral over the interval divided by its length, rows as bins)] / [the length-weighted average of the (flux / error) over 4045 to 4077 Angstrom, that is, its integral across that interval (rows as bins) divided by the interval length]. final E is 1.2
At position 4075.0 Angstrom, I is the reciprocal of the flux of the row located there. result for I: 0.102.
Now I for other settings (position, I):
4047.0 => 0.125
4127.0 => 0.111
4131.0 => 0.110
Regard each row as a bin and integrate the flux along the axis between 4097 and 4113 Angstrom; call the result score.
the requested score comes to 143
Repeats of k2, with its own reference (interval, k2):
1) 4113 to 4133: 4123.0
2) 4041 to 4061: 4047.0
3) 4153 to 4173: 4163.0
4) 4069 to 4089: 4087.0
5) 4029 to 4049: 4047.0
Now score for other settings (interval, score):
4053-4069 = 151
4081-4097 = 121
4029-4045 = 158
